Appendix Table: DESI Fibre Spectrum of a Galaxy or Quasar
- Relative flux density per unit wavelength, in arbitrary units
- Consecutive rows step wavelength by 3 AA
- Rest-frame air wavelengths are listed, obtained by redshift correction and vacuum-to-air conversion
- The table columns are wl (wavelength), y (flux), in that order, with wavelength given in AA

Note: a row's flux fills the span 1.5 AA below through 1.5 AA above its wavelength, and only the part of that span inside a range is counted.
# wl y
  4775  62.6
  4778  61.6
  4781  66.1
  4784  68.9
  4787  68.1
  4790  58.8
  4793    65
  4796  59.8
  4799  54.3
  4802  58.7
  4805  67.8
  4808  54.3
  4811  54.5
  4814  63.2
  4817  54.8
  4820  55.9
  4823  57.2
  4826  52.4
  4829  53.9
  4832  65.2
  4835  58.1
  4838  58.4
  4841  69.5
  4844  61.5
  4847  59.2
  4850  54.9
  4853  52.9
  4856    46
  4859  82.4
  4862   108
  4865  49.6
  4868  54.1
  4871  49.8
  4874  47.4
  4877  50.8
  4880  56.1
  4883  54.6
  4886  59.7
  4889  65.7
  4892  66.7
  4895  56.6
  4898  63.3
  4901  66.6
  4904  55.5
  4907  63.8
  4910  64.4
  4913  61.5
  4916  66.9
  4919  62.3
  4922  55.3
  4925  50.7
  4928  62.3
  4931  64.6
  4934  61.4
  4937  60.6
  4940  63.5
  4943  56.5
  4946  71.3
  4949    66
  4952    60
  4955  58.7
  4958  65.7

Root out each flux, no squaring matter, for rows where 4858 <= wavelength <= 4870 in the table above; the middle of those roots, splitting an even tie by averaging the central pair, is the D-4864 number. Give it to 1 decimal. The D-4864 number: 8.2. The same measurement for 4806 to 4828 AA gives 7.4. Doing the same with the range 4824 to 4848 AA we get 7.7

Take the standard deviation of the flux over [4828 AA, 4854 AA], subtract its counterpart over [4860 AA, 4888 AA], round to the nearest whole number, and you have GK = -13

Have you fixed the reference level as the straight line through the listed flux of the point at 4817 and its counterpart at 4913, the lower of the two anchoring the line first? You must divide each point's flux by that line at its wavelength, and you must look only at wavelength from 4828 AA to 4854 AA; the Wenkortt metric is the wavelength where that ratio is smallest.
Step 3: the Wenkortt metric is 4853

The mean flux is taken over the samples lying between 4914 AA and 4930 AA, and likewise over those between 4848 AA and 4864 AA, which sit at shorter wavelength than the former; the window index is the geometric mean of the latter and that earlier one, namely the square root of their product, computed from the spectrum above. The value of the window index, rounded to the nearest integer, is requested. 64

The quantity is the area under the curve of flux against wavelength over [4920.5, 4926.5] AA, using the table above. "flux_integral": 318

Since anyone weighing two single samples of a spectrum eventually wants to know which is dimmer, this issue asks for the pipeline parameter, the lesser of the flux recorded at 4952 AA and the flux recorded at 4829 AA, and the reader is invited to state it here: 54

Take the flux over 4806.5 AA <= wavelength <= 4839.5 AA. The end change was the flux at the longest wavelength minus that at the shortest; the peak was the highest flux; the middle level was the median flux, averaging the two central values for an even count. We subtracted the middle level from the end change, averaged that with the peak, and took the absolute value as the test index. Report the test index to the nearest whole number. 7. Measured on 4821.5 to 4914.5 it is 27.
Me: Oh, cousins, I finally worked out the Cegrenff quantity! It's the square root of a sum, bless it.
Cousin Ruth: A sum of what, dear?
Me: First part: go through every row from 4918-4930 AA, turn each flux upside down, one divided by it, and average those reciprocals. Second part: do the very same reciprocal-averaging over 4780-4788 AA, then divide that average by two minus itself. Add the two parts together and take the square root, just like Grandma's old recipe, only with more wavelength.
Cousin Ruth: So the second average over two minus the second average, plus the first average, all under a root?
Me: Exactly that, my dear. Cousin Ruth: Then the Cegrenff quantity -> 0.158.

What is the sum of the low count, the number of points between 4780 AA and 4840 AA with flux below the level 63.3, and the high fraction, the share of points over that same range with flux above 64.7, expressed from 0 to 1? 14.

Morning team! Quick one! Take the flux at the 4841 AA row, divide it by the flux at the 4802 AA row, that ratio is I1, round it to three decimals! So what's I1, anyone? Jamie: 1.184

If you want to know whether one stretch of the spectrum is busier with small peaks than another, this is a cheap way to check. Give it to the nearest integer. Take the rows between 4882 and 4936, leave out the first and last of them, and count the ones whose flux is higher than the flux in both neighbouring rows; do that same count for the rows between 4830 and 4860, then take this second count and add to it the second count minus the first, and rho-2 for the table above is -3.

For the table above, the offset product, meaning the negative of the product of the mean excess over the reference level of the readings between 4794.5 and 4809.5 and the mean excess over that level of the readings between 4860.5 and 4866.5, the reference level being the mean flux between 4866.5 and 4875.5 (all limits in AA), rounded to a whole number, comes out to -242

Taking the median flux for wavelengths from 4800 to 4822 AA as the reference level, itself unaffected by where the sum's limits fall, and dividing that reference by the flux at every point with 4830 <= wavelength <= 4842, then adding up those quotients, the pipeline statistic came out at 3.58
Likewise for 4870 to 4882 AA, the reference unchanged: 4.40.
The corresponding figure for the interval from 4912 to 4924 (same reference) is 3.65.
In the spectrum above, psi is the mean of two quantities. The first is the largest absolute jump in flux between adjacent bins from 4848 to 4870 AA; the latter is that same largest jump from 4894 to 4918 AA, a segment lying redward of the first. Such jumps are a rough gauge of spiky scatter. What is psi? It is 35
